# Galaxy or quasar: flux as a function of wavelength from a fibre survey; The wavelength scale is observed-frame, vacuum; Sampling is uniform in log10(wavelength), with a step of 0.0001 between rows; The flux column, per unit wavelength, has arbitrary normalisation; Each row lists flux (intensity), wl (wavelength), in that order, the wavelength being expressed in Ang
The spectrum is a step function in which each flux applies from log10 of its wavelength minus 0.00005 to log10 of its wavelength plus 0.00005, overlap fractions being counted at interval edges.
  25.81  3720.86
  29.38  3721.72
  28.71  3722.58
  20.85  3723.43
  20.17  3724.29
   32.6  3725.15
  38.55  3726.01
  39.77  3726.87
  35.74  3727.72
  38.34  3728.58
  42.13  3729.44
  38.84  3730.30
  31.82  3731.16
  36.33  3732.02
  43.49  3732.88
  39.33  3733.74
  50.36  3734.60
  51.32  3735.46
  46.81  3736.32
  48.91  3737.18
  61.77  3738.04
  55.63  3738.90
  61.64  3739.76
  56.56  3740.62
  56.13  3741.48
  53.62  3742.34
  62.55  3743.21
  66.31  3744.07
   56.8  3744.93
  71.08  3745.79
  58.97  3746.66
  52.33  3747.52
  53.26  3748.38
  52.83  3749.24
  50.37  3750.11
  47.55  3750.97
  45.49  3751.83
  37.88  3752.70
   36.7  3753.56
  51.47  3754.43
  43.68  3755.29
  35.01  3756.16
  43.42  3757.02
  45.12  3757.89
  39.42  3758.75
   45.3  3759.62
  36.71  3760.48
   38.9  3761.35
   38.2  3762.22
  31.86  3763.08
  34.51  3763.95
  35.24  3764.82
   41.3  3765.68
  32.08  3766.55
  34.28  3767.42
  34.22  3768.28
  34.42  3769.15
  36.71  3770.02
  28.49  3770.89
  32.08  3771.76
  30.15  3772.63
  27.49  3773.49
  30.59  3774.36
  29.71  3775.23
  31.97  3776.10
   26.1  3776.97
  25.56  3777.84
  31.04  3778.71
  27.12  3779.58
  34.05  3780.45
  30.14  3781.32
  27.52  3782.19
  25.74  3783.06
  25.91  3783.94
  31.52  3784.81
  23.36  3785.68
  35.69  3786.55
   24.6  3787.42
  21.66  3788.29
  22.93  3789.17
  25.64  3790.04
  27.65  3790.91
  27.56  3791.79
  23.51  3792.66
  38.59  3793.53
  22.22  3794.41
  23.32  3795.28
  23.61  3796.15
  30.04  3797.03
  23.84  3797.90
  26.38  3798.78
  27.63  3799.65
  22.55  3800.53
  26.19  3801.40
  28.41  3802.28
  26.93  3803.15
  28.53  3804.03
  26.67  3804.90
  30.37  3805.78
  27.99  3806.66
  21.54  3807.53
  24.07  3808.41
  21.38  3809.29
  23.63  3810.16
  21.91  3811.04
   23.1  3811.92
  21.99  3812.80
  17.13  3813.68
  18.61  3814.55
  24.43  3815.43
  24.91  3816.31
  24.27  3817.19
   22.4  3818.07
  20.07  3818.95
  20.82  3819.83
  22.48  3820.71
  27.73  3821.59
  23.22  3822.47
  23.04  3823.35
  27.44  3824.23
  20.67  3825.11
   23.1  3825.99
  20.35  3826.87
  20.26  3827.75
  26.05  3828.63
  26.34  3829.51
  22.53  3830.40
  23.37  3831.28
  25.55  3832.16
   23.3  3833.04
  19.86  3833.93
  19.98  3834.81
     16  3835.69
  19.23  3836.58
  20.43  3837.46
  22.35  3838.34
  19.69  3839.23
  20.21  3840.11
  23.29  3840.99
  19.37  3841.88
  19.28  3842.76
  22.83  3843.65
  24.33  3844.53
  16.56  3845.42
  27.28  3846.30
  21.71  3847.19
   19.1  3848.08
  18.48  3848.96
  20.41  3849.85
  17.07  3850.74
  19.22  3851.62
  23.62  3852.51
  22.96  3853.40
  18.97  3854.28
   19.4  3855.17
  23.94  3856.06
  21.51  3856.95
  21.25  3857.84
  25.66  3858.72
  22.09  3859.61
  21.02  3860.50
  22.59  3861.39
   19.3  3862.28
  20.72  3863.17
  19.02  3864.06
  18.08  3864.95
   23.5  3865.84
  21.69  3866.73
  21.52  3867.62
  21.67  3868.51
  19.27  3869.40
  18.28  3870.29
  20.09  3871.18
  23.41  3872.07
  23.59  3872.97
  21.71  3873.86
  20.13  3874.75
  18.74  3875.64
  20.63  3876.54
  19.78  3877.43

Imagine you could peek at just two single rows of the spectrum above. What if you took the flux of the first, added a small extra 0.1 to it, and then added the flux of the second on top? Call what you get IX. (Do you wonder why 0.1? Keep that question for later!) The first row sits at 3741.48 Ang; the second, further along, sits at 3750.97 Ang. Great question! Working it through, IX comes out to 104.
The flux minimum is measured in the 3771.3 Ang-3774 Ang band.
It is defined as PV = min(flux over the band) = 27.49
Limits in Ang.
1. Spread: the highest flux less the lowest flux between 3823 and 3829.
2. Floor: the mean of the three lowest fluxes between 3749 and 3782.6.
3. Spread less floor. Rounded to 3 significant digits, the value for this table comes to -19.1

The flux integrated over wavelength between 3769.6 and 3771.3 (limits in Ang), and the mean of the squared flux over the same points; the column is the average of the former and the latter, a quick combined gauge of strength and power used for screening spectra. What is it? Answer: 568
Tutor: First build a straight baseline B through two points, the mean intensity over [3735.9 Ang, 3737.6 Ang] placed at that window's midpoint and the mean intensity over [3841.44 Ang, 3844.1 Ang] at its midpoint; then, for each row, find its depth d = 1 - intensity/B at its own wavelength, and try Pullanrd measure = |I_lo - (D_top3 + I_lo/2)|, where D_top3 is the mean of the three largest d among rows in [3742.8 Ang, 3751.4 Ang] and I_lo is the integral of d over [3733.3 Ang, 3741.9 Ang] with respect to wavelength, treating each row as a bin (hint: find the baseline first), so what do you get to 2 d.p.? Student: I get 0.35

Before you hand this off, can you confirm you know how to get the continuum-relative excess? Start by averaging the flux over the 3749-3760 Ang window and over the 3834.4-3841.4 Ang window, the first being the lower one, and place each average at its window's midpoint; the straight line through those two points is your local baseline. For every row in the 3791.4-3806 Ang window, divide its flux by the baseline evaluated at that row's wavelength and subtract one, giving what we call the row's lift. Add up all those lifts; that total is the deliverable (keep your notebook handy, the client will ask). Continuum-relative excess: -2.4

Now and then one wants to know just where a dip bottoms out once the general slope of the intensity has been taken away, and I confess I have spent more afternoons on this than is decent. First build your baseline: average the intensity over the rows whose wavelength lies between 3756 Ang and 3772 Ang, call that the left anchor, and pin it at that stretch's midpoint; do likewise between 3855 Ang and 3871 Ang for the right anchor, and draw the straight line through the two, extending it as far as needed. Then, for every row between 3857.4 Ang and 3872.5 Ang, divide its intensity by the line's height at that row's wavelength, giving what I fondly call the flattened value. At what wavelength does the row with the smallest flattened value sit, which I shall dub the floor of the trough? 3864.95 Ang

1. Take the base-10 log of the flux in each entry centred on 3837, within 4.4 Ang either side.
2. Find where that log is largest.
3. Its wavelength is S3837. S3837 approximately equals 3833.04 Ang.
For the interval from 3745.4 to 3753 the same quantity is 3745.79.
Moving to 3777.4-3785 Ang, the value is 3780.45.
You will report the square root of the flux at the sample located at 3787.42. 5.0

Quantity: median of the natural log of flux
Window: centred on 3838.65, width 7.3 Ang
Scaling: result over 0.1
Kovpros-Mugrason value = 30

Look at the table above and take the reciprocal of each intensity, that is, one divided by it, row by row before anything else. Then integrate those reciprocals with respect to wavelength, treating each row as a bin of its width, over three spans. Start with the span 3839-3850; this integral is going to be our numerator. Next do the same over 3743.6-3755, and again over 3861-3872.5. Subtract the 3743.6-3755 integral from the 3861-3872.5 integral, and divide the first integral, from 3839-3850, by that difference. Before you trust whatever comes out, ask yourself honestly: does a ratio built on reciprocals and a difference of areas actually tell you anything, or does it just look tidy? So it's 1.6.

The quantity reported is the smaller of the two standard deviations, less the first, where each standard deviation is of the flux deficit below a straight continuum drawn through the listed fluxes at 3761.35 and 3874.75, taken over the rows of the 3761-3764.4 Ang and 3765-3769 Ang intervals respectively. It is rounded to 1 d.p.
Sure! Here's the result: 0.0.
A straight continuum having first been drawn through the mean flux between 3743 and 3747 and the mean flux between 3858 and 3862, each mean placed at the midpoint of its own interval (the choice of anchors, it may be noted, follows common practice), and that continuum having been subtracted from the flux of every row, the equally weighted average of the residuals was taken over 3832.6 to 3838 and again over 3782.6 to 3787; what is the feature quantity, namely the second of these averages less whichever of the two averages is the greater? -9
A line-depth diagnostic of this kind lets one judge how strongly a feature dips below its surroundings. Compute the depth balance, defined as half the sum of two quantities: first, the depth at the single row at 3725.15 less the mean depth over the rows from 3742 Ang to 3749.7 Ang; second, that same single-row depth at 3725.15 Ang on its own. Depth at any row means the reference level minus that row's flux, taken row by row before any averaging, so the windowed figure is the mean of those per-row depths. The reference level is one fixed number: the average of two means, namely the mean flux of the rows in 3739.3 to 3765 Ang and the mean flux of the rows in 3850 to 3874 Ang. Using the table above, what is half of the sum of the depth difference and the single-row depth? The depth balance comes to 14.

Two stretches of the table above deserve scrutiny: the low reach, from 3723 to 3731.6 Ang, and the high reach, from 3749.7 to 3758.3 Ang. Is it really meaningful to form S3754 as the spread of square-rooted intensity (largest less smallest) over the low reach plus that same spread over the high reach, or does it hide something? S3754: 3.3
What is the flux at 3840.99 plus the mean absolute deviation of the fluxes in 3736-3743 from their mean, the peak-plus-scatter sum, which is 27.3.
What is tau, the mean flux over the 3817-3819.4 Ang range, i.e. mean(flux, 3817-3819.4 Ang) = 22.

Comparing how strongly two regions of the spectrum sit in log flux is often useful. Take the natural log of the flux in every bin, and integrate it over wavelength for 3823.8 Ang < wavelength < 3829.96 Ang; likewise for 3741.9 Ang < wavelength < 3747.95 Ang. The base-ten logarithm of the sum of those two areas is 1.64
